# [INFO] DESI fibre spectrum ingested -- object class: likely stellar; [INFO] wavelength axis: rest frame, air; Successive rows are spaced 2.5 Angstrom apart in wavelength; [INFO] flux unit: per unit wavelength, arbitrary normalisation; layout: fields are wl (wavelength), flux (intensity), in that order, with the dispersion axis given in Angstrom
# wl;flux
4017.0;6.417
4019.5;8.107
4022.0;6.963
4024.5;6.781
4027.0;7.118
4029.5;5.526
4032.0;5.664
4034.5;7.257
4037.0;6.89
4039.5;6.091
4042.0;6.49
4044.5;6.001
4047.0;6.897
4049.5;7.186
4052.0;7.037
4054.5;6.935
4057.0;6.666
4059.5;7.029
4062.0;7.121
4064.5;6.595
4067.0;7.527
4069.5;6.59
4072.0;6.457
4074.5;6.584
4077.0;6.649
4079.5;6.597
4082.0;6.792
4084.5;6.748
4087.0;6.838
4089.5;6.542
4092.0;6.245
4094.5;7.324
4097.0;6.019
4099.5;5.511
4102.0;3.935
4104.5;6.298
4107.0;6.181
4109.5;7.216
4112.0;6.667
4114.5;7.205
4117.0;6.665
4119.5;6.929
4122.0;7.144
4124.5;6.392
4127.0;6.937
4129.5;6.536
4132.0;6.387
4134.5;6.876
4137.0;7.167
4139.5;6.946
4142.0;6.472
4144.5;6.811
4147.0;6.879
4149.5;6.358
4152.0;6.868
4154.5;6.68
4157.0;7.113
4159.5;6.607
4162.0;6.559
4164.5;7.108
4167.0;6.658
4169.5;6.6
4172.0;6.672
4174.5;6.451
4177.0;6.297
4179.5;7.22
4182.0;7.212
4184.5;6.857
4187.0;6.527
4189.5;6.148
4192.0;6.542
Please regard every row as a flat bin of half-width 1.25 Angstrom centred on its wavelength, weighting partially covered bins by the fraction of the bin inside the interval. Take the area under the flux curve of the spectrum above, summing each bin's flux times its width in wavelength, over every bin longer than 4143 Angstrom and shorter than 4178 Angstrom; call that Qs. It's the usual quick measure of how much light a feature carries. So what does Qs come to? 234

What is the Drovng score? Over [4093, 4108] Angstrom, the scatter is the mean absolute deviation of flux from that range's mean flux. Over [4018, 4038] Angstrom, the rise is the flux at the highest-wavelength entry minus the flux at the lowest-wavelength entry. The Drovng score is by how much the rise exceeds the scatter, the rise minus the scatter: -2.0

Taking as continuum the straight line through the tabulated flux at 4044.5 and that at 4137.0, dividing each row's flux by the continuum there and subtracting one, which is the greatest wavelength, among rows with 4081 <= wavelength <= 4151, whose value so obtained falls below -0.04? 4149.5 Angstrom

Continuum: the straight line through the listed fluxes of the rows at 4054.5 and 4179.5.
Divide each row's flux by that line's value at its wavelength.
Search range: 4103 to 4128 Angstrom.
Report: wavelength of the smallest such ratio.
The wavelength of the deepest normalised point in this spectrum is 4107.0 Angstrom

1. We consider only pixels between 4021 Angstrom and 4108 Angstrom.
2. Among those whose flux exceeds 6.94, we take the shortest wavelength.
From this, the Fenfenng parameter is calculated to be 4022.0 Angstrom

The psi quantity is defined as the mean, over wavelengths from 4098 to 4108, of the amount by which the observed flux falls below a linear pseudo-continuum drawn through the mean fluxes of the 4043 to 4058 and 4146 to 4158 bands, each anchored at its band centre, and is 1.30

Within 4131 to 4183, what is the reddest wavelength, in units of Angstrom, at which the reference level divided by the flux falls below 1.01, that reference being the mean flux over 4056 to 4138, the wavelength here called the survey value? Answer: 4182.0 Angstrom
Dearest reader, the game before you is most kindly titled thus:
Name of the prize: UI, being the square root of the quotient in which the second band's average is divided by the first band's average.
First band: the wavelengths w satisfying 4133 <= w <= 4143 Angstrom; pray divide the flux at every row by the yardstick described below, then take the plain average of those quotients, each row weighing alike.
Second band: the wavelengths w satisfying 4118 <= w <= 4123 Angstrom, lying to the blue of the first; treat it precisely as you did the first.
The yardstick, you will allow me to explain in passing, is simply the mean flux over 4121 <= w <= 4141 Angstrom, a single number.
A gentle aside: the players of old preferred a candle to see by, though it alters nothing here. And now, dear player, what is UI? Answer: 1.01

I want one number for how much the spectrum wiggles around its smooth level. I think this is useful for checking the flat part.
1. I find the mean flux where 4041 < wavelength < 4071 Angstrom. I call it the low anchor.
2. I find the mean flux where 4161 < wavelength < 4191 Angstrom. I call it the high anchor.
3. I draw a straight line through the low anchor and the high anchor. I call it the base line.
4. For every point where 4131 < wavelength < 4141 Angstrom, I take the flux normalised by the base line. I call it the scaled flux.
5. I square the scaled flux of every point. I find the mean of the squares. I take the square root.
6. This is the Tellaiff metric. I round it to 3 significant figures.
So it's 1.02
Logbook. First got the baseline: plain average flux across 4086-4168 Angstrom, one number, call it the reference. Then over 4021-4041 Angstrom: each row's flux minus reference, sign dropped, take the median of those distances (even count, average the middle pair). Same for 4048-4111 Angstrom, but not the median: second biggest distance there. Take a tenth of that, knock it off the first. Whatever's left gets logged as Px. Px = 0.40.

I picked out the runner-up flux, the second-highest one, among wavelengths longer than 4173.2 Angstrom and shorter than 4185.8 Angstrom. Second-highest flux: 7.212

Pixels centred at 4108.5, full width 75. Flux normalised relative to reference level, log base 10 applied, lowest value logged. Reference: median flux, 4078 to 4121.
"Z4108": -0.23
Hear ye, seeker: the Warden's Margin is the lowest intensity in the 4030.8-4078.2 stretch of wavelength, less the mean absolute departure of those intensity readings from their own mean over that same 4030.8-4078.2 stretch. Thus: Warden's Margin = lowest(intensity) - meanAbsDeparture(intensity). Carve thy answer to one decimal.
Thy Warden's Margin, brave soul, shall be 5.3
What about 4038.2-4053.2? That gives 5.6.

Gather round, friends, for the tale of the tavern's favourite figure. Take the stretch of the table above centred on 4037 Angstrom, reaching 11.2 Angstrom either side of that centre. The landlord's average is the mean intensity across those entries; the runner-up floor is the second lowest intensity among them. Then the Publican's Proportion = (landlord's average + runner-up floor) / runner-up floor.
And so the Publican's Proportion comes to 2.14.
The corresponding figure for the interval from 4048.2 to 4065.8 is 2.04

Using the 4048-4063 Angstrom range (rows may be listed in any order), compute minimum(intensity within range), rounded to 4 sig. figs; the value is 6.666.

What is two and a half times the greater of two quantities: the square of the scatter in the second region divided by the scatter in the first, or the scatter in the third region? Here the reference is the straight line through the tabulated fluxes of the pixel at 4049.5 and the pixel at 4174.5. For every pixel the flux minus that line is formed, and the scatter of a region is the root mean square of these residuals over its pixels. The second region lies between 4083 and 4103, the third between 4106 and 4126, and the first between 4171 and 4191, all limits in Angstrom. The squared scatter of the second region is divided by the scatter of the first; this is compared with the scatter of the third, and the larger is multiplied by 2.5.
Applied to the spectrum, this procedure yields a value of 8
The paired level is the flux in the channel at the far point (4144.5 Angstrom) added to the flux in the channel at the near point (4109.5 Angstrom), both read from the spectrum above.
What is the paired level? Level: 14.0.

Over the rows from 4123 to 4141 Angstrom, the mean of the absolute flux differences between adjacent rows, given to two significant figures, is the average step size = 0.35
